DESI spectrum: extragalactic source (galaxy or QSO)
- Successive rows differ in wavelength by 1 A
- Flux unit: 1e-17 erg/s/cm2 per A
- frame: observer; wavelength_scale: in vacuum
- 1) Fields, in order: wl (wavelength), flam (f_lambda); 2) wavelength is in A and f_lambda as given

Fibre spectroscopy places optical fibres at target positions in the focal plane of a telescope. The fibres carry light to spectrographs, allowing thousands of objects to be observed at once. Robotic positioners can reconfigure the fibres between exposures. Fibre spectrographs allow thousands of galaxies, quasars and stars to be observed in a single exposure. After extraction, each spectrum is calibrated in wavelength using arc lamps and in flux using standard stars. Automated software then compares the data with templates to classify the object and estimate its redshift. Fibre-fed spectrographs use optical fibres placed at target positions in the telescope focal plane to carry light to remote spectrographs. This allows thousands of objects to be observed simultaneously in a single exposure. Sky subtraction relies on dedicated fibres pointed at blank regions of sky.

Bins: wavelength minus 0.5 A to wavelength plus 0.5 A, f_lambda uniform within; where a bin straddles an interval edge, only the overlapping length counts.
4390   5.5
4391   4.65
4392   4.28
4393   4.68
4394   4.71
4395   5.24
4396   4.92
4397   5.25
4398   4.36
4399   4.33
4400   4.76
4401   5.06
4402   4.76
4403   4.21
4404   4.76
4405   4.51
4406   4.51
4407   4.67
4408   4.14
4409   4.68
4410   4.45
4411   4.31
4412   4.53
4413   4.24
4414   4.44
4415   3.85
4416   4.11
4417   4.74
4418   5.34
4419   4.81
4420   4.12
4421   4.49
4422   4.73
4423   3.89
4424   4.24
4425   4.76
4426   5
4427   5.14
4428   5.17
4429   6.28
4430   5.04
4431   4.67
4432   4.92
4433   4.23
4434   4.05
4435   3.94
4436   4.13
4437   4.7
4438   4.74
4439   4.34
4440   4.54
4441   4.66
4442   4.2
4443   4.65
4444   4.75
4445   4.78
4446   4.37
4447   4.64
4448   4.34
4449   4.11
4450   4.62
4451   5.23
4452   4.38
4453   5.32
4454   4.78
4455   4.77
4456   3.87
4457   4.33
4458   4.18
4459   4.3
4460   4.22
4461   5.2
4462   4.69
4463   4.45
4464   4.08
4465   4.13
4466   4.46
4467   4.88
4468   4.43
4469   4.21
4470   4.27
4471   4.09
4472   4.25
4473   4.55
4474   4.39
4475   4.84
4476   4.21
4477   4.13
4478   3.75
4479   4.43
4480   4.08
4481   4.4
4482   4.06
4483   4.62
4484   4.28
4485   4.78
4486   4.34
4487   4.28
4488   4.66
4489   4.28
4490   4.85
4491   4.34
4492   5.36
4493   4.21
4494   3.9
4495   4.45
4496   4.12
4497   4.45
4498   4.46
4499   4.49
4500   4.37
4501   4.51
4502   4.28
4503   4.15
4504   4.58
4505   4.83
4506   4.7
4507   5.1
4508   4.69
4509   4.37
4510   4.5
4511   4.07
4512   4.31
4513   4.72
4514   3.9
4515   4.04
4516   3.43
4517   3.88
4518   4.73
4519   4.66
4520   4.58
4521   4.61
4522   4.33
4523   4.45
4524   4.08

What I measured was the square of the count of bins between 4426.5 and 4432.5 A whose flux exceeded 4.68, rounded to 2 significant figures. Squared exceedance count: 25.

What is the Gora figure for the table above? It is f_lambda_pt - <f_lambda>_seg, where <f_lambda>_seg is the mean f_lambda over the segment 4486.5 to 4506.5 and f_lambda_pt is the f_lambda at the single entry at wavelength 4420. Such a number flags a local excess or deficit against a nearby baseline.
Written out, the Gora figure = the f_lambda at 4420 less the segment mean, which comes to -0.3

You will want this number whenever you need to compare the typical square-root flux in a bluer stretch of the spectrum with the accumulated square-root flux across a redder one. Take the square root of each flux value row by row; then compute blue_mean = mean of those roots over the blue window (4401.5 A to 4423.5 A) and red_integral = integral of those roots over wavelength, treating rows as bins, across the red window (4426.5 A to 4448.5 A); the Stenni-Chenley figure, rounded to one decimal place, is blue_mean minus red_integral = -45.3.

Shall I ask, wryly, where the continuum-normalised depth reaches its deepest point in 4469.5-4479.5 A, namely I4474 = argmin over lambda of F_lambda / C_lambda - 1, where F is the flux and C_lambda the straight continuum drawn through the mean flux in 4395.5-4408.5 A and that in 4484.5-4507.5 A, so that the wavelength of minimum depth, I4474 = 4478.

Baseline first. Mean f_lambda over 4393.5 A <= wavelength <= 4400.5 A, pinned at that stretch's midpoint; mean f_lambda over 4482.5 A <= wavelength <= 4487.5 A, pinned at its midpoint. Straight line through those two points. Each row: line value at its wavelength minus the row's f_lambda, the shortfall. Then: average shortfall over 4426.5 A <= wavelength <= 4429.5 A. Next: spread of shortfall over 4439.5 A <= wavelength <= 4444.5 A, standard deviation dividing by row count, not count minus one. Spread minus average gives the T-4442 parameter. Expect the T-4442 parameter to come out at 1.0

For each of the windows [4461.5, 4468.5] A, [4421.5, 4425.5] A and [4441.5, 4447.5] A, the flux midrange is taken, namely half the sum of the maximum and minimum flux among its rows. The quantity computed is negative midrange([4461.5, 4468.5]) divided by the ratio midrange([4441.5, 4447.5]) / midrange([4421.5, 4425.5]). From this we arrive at -4.32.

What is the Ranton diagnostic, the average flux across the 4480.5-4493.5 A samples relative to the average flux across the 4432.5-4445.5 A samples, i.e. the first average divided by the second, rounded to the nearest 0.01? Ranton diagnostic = 1.01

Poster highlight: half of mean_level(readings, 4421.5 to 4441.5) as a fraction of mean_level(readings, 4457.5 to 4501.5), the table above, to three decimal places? 0.530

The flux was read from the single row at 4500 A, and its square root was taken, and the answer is 2.09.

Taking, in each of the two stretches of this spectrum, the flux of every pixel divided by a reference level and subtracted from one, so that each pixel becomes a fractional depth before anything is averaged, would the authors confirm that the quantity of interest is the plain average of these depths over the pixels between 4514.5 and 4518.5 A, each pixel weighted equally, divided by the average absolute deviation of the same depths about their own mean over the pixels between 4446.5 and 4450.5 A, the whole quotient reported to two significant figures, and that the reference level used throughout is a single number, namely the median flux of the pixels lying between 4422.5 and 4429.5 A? 4.8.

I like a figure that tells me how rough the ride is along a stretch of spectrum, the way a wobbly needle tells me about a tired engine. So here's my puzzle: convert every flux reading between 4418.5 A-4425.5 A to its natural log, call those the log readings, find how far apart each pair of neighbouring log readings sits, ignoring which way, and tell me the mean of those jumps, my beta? 0.12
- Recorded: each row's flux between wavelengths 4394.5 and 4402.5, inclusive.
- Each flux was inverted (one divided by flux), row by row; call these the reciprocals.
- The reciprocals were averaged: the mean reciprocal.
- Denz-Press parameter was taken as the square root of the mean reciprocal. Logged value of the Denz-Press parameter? 0.456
